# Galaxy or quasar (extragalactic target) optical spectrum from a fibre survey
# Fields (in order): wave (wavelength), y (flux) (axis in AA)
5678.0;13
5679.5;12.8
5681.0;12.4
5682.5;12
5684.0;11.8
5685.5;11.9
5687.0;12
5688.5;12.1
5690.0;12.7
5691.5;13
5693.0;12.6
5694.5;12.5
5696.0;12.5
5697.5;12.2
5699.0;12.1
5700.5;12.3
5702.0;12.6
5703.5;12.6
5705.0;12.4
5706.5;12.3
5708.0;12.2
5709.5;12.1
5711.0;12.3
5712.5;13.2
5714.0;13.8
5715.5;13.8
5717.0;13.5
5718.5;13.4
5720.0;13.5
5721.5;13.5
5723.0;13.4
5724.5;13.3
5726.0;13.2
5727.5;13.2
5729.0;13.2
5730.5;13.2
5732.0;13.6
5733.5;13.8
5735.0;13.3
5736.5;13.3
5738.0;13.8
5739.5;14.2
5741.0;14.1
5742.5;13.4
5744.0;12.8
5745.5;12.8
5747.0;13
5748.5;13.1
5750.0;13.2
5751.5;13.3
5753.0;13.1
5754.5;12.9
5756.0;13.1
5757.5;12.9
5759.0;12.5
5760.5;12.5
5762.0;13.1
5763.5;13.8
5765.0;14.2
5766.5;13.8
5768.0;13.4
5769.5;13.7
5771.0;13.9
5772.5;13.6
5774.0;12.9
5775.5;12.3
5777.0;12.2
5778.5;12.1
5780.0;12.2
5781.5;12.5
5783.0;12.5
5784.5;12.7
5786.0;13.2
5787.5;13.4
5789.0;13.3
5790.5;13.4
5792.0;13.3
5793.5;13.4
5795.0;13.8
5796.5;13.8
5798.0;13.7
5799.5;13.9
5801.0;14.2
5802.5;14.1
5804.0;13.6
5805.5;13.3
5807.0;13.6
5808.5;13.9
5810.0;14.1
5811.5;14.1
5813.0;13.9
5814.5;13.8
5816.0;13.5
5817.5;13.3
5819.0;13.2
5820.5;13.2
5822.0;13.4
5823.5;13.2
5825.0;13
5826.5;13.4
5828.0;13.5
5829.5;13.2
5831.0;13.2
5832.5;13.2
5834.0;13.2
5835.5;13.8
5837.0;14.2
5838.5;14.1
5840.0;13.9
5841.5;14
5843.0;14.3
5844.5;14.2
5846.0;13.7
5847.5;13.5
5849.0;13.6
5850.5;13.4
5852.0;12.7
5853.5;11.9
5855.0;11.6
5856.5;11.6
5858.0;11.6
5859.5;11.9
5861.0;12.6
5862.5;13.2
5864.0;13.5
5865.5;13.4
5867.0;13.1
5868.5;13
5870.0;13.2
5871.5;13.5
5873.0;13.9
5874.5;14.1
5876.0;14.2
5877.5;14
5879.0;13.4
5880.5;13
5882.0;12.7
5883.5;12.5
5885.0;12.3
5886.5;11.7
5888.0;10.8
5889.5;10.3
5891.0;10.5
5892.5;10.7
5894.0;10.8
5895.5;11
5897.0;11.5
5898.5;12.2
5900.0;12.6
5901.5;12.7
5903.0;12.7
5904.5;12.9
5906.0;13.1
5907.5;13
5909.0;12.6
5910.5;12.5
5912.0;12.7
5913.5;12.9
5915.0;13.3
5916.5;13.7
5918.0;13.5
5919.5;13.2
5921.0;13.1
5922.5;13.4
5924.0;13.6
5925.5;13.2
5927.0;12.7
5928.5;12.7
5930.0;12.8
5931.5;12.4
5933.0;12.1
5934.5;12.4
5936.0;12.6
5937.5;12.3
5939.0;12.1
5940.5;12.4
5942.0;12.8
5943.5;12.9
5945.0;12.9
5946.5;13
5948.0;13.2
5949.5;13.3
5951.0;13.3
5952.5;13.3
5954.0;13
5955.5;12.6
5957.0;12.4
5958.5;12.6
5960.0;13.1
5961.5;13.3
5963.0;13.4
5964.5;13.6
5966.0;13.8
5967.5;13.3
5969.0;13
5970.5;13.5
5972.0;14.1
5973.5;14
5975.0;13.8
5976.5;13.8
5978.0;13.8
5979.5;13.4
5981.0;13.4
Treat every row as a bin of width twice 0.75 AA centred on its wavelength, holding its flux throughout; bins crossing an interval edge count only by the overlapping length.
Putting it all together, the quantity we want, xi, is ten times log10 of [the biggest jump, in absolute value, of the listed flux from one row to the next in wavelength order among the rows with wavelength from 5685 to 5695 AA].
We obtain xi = -2.2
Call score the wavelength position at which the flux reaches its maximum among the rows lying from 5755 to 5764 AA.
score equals 5763.5 AA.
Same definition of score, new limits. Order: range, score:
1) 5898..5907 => 5906.0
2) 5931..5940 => 5936.0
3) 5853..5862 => 5861.0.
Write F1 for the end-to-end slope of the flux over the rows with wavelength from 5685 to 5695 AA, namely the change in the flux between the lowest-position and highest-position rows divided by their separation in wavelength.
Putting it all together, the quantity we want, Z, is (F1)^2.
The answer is 0.004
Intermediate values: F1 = 0.07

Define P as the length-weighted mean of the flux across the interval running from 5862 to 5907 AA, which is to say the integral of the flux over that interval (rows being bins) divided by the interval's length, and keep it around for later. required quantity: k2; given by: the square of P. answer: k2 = 157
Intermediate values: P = 12.5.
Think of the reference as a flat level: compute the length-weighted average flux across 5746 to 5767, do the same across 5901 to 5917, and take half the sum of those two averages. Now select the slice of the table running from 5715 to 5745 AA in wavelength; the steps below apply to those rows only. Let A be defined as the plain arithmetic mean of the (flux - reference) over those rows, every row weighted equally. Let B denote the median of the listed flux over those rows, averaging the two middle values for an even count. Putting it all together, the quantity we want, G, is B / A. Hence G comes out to 31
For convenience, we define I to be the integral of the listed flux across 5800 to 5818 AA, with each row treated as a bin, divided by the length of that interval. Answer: 13.8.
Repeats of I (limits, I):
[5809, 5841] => 13.5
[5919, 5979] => 13.1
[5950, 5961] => 12.9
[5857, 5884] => 13.1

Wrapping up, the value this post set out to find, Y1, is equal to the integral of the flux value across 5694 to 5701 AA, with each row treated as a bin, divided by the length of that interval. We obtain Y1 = 12.3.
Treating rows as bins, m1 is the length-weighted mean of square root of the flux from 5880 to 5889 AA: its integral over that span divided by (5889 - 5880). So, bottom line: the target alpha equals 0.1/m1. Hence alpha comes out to 0.0288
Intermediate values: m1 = 3.475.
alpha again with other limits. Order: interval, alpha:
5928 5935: 0.0283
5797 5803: 0.0268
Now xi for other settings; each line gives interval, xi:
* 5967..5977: -2.2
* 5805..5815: -5.2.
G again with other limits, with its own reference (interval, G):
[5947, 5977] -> 47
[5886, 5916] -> -12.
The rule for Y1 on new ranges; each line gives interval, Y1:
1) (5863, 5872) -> 13.3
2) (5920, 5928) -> 13.2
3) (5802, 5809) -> 13.7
